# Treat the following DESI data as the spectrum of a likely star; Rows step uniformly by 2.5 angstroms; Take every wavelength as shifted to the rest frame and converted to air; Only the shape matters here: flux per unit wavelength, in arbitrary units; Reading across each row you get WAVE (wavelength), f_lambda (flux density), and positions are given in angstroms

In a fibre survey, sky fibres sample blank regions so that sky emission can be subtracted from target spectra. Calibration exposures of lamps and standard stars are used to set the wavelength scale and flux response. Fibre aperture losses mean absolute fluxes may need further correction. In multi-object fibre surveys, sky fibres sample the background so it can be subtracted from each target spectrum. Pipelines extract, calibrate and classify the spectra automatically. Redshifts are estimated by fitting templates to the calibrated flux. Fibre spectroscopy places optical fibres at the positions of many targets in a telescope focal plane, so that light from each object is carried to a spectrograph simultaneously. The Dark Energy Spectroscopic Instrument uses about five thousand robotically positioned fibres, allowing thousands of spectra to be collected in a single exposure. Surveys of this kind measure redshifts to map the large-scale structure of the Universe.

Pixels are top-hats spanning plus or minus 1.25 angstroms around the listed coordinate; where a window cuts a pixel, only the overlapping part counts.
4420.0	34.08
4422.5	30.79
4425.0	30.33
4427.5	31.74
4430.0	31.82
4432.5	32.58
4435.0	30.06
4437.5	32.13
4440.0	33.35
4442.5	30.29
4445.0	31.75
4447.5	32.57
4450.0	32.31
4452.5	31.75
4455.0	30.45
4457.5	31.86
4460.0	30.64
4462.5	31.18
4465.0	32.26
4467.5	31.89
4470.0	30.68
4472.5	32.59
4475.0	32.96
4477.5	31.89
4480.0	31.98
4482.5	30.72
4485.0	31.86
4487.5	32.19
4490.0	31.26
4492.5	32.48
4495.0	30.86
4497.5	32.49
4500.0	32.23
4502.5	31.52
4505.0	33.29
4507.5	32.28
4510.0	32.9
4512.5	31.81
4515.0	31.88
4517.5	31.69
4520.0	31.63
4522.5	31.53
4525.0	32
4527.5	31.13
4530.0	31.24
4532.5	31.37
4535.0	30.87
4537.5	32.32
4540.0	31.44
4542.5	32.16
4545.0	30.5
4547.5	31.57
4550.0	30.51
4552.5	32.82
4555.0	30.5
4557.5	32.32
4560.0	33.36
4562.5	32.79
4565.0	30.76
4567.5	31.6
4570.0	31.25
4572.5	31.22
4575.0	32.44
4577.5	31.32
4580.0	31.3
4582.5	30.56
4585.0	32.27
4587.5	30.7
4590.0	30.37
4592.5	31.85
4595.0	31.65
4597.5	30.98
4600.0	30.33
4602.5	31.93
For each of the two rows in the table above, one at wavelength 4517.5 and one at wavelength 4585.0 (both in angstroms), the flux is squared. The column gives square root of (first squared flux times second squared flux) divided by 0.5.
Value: 2045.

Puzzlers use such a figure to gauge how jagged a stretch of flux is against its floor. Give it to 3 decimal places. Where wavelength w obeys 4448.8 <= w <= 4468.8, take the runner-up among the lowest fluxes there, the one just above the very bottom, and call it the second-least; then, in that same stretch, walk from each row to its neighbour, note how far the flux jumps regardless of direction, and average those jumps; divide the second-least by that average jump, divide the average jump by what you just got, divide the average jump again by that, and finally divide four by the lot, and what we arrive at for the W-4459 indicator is 0.121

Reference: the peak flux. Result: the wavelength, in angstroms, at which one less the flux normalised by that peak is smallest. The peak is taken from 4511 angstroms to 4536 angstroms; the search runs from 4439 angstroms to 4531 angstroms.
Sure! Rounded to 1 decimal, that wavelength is 4440.0 angstroms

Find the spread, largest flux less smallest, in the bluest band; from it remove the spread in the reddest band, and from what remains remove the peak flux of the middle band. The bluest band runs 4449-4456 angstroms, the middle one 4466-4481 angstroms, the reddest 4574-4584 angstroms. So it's -33.0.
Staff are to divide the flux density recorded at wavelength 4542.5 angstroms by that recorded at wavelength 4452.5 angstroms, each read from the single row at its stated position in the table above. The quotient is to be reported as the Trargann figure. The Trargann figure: 1.01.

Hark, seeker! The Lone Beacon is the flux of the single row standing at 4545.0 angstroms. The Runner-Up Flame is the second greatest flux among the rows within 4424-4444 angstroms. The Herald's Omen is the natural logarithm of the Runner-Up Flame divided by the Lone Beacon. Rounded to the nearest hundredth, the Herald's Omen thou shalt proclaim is 0.07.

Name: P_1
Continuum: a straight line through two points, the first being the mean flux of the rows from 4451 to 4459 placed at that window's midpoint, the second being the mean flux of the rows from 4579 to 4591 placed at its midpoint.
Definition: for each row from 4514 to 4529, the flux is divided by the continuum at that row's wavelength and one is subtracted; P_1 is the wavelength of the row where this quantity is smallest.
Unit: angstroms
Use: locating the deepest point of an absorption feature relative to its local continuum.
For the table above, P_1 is 4527.5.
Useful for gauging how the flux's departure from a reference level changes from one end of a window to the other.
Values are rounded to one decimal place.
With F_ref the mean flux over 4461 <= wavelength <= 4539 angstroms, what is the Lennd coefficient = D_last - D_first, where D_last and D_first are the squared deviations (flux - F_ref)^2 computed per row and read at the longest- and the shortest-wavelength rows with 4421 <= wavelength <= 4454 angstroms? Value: -1.1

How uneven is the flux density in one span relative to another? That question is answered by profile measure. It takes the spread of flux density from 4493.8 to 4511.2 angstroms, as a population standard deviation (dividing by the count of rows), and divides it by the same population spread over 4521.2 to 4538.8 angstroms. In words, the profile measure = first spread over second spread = 1.62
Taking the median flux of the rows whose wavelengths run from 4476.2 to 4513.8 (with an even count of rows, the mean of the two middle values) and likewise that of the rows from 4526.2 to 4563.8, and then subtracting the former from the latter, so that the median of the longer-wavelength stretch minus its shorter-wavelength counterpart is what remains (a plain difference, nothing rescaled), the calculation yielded -0.54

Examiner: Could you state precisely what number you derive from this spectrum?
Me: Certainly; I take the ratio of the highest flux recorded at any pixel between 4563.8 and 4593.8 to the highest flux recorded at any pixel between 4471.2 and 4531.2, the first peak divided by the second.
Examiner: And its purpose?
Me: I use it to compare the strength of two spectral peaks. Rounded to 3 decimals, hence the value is 0.974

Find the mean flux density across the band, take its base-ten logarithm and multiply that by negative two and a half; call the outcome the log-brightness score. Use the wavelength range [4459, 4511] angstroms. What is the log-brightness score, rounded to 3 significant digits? -3.76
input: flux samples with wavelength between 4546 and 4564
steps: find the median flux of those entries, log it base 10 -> 1.509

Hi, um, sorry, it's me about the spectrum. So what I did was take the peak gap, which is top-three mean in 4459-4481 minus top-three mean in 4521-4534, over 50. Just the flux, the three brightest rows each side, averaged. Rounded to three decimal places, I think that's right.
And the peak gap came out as 0.019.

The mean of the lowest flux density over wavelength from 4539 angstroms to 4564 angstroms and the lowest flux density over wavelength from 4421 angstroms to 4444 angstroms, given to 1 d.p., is 30.3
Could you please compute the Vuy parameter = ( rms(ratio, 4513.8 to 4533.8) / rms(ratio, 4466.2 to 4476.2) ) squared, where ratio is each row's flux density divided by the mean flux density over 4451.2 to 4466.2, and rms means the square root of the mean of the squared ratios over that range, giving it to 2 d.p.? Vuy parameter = 0.97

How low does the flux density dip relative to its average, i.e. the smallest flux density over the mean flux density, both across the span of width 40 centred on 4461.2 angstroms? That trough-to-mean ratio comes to 0.956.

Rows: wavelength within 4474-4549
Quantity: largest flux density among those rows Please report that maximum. 33.29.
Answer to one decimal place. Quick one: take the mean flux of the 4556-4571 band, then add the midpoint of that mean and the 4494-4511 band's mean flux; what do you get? 64.1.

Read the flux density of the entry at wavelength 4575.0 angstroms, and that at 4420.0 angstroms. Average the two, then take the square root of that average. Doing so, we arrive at 5.767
